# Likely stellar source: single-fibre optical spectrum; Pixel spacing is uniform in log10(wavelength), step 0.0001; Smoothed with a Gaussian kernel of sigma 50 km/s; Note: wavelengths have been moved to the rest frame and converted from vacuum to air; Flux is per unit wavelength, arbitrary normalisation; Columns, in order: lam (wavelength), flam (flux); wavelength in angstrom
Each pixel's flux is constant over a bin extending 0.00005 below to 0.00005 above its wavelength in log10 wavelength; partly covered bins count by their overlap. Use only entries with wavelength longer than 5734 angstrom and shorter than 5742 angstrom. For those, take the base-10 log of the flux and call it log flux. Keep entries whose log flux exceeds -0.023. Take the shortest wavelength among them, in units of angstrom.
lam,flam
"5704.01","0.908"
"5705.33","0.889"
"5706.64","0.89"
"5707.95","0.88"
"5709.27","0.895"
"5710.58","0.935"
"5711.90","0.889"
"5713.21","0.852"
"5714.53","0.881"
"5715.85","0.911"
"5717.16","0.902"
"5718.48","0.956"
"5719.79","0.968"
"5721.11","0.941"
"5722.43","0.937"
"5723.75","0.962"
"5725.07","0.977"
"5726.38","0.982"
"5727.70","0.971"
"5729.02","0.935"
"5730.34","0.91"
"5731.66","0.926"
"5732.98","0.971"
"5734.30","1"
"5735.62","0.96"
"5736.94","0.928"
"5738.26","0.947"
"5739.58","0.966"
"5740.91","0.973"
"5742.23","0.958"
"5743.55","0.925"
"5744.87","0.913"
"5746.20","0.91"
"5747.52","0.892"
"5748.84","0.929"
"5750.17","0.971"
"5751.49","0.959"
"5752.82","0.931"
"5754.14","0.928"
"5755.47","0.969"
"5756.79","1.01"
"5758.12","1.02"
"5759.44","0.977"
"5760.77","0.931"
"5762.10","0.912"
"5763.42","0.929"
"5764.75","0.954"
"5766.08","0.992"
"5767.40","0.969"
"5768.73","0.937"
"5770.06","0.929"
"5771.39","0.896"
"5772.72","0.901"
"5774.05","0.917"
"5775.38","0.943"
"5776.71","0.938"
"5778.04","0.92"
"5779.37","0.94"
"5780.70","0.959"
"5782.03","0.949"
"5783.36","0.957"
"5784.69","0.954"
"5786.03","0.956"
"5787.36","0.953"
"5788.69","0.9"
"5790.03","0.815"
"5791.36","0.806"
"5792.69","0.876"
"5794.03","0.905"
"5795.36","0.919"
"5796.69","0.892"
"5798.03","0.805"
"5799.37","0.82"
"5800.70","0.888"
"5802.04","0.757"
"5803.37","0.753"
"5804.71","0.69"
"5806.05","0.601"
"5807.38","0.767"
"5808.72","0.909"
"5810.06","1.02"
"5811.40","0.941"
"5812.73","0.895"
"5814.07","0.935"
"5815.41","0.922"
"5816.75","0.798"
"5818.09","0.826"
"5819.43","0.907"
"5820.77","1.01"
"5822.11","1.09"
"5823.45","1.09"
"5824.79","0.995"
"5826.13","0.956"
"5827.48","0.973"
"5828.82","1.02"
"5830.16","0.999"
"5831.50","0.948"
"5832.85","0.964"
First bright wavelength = 5734.30 angstrom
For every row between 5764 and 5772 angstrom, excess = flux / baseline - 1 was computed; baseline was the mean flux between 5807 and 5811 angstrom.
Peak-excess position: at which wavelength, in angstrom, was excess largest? 5766.08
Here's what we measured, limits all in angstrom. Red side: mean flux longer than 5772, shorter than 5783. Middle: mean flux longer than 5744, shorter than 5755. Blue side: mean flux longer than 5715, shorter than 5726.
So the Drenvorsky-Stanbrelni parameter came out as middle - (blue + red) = -0.95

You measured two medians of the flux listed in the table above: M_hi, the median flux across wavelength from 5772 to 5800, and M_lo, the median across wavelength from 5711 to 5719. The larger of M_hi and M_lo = 0.919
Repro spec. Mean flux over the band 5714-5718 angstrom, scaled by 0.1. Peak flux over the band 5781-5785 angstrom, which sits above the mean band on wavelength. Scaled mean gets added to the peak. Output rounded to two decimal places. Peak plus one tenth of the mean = 1.05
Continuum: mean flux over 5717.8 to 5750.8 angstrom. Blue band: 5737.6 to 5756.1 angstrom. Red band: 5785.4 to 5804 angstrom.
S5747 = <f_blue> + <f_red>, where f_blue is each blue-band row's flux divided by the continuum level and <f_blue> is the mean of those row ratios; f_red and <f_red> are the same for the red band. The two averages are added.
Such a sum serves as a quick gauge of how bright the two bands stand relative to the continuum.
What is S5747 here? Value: 1.90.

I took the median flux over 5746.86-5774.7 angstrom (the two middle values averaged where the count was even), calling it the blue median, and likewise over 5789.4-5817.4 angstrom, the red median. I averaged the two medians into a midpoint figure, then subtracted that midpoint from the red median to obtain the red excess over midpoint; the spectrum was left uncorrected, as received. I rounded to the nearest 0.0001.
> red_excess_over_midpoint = -0.0275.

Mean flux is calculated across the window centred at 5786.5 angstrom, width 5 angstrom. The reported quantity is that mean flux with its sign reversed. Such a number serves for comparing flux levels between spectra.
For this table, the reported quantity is -0.94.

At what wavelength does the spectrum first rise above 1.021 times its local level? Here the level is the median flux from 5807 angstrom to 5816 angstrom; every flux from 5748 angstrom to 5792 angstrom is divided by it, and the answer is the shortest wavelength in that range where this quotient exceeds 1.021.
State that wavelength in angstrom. 5750.17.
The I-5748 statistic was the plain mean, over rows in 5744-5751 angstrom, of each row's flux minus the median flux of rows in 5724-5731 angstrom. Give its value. -0.05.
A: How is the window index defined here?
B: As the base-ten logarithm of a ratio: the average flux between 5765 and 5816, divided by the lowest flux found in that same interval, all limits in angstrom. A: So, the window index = 0.17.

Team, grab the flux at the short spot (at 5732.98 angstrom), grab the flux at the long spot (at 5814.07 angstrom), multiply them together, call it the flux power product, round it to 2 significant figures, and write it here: 0.91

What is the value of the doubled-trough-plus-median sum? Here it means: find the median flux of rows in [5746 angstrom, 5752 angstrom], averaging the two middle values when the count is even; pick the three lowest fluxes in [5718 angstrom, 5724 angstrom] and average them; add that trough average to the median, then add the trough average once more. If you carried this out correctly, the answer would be 2.82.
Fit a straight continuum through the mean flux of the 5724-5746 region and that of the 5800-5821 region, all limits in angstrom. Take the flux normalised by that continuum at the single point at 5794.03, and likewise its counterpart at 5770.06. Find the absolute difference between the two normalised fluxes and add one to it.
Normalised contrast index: 1.01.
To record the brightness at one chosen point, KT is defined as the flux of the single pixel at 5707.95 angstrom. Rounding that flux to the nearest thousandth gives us 0.880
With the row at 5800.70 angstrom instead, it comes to 0.888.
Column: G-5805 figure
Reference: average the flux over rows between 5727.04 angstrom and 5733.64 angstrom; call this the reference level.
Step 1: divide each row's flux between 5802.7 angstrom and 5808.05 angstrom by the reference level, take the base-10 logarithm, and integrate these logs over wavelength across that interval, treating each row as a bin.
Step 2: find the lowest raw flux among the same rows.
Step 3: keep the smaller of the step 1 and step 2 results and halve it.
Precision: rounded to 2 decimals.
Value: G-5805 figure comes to -0.35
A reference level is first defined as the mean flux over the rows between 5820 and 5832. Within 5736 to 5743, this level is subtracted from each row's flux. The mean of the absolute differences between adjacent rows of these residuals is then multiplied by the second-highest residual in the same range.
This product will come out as -0.0006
